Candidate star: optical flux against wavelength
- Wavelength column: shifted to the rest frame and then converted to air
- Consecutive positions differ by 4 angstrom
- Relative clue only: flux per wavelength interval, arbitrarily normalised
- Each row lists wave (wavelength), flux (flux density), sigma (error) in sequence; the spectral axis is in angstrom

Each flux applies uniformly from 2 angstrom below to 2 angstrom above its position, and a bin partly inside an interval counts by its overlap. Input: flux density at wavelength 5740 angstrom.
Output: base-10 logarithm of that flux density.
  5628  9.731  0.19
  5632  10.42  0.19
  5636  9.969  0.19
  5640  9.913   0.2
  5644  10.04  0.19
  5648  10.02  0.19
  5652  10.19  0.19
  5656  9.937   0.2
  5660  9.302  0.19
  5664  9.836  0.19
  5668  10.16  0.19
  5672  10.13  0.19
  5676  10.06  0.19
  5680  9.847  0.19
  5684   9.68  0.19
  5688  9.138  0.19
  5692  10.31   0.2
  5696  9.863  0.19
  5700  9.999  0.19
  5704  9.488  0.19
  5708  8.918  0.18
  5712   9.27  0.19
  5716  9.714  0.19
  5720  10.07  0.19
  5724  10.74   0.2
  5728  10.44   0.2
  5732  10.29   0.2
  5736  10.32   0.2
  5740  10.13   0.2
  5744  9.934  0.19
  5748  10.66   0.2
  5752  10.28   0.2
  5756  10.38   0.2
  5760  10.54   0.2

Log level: 1.01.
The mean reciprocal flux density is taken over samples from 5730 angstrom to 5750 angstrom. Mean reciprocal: 0.097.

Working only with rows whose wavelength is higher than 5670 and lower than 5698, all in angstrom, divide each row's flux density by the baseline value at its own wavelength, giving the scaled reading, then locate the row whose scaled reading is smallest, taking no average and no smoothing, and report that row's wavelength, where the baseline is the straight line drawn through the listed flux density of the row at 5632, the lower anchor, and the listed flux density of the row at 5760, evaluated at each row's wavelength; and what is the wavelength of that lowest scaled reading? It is 5688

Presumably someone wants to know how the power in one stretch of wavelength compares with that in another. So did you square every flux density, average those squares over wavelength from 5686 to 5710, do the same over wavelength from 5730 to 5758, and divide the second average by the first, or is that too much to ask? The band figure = 1.14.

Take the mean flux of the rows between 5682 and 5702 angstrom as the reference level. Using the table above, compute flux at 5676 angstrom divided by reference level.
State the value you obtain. 1.03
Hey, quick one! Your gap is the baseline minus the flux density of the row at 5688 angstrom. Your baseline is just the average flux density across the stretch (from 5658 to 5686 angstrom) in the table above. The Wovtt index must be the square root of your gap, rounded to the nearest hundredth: 0.85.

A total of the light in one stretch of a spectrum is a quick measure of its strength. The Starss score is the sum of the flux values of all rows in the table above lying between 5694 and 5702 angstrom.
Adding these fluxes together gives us 19.9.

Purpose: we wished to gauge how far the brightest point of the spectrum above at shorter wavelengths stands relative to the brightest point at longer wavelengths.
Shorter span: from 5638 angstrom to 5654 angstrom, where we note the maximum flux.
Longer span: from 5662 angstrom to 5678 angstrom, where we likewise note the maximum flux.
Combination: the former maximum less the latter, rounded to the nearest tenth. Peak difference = 0.0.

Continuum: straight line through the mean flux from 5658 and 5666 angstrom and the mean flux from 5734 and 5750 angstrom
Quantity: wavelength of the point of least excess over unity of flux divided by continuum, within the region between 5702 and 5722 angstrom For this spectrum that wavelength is 5708 angstrom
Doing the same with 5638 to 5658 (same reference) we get 5656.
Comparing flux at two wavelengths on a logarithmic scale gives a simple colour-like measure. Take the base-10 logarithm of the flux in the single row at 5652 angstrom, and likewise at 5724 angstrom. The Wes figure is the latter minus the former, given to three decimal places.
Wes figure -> 0.023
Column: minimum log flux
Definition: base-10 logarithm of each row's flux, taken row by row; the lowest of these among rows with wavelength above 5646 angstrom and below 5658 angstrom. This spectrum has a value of 1.00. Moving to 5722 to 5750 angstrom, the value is 1.00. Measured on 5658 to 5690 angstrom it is 0.96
